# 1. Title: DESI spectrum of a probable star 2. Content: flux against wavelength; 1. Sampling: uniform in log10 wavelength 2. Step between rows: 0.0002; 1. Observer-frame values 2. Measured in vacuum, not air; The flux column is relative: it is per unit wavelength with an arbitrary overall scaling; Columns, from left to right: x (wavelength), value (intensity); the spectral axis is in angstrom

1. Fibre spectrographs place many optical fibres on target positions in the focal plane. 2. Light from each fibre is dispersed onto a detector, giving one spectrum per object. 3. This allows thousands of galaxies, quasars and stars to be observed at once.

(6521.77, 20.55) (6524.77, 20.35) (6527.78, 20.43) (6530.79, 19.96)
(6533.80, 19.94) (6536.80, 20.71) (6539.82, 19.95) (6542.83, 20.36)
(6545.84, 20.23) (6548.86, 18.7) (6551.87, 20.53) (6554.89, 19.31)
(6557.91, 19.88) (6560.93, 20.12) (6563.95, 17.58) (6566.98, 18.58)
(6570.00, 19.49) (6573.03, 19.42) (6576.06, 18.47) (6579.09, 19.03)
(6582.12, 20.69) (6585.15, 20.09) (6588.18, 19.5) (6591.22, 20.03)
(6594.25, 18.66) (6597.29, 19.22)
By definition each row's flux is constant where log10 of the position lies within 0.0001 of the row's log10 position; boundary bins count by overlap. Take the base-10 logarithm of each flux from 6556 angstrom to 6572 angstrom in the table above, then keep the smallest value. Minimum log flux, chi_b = 1.245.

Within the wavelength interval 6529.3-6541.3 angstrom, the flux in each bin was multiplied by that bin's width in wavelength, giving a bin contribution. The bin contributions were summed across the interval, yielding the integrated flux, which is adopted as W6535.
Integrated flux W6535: 242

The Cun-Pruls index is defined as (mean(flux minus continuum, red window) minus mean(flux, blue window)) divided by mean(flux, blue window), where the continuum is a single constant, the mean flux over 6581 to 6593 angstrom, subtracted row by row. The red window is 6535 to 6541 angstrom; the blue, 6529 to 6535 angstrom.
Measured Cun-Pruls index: -0.99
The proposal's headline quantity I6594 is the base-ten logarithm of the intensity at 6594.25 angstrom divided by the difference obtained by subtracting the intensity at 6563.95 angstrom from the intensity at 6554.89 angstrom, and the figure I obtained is 1.03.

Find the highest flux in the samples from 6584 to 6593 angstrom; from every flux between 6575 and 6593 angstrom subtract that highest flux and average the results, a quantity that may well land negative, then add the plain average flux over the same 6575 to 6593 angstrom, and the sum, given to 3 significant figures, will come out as 19.2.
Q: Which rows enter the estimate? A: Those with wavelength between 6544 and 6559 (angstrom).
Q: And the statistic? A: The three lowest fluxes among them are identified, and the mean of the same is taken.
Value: 19.3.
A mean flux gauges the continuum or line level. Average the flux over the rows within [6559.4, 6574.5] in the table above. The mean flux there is 19.0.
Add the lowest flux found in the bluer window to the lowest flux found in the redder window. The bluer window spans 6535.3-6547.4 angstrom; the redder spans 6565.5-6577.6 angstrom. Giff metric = 38.4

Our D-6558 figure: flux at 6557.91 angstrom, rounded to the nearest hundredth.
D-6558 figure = 19.88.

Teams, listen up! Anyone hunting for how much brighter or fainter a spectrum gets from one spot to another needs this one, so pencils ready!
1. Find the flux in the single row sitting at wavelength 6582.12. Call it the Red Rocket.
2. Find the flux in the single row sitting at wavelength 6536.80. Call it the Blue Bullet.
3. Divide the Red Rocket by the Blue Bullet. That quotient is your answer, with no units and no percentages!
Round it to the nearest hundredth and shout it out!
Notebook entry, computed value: 1.00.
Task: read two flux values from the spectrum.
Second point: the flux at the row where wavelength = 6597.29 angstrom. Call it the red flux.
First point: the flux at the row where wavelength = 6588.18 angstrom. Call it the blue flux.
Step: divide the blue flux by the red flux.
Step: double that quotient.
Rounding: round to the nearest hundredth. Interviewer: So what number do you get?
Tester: 2.03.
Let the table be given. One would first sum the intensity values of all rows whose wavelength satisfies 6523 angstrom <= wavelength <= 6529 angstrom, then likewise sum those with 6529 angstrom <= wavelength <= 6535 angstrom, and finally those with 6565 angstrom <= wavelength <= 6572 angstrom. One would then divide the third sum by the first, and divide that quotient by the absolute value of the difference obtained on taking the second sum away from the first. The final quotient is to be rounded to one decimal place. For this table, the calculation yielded 1.1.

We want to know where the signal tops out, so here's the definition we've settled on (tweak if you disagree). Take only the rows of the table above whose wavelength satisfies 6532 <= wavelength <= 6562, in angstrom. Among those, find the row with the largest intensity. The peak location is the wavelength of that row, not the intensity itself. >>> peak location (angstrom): 6536.80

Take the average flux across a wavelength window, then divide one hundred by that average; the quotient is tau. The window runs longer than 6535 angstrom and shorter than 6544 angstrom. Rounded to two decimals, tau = 4.92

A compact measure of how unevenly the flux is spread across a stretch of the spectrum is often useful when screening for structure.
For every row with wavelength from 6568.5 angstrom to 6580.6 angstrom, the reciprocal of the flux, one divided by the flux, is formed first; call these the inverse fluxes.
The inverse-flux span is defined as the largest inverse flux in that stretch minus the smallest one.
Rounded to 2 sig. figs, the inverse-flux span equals 0.0028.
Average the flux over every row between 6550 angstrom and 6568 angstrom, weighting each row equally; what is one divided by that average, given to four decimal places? 0.0517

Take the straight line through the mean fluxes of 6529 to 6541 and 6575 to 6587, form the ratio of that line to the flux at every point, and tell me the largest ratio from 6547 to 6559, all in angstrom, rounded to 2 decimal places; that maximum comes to 1.07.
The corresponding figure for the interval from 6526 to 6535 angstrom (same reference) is 1.01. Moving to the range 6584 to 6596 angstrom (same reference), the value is 1.04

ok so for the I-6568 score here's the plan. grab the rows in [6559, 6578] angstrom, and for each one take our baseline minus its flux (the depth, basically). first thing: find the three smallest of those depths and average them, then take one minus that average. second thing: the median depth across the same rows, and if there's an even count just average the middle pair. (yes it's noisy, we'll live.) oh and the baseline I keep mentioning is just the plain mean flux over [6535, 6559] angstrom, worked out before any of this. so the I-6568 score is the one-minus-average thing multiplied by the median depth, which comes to 0.69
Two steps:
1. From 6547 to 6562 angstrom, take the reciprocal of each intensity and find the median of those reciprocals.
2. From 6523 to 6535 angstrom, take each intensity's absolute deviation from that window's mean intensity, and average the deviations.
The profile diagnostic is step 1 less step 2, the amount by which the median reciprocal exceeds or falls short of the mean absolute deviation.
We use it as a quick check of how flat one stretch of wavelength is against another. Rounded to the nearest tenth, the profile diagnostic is -0.2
